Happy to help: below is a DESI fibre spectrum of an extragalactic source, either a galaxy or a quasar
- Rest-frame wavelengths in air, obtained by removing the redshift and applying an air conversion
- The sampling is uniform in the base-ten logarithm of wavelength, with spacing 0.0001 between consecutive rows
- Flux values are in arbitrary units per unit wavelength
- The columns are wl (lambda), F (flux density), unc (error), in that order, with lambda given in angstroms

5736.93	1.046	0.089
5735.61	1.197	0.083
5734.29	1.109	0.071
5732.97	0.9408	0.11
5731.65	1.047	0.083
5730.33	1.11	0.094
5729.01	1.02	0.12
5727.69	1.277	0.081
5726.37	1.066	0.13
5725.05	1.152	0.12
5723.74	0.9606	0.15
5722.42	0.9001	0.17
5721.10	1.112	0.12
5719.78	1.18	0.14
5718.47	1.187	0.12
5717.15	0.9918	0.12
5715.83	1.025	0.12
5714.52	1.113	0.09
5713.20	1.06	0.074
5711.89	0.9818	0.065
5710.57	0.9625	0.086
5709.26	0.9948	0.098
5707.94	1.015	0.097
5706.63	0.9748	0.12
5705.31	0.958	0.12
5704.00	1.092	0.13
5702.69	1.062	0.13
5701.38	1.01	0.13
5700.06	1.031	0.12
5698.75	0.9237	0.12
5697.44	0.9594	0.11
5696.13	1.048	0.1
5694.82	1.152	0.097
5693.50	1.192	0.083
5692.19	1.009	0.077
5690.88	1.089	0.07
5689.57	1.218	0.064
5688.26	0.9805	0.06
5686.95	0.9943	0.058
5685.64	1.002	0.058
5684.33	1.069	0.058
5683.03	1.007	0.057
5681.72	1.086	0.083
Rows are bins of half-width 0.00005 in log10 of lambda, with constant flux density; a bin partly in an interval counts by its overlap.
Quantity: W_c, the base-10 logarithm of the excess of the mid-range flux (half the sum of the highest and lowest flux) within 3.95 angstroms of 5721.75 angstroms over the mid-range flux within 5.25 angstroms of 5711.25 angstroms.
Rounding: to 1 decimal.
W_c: -2.2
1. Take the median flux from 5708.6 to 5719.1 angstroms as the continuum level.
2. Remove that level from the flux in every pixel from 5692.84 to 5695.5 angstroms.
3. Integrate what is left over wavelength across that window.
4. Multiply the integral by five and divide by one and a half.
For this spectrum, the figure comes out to 1.4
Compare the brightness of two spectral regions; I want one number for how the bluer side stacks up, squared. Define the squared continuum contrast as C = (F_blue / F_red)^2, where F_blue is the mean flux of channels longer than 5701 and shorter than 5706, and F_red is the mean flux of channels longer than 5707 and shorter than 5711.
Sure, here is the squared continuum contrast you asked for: 1.08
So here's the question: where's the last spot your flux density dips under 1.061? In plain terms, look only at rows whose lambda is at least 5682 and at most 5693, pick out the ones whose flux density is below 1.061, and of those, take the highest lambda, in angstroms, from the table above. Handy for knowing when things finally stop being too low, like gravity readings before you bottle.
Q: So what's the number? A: 5692.19 angstroms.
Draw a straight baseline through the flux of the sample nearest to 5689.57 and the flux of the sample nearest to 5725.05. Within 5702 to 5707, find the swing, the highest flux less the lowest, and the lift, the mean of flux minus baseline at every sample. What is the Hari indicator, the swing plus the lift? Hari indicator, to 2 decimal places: -0.03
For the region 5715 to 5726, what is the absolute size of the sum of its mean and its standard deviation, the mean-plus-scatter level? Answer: 1.17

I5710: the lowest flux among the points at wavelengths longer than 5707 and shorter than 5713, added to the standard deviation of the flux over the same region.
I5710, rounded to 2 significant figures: 0.98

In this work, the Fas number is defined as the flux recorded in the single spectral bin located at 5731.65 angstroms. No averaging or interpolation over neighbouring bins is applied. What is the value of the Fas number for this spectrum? 1.047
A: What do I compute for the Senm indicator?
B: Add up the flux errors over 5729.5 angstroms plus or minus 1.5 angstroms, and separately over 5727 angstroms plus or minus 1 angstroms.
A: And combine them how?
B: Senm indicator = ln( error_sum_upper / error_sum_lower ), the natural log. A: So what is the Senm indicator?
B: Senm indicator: 0.0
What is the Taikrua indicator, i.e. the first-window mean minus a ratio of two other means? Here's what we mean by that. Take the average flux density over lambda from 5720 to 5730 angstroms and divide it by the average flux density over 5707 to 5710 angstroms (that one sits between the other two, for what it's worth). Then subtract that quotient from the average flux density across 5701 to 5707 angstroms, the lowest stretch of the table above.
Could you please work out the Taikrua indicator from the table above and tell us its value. -0.05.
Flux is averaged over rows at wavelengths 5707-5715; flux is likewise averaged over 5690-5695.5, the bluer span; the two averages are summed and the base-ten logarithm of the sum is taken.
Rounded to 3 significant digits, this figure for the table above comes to 0.329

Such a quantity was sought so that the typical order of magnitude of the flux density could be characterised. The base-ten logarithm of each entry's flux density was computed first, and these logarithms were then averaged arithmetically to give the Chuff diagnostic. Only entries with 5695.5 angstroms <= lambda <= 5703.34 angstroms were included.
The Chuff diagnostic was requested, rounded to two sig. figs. 0.0019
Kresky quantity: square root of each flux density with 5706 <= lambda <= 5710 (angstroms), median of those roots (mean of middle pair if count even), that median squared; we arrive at 0.99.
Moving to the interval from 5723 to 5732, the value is 1.07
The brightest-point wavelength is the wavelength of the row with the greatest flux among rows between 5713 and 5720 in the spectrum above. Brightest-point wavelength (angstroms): 5718.47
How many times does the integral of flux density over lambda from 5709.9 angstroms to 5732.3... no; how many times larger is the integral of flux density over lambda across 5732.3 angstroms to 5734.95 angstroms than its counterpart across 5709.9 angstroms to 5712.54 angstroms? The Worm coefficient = 1.06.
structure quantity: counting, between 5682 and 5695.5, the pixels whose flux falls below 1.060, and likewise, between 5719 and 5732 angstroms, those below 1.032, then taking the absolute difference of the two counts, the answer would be 2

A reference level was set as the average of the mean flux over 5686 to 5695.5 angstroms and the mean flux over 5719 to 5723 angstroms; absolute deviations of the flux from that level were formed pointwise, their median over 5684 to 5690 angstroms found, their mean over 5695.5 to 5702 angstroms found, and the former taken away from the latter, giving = 0.00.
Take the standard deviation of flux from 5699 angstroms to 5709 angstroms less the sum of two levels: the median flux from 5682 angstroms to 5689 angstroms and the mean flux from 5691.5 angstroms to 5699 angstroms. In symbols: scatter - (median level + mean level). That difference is -2.01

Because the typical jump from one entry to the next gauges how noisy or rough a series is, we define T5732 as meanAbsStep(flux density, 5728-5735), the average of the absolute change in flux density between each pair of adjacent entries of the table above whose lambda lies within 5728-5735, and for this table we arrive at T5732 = 0.11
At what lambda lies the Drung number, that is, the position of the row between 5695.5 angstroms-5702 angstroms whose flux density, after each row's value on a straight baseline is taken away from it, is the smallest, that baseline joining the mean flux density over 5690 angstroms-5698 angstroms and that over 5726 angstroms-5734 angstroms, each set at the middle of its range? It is 5698.75 angstroms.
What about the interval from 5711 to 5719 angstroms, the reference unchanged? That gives 5711.89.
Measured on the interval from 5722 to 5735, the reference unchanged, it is 5722.42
